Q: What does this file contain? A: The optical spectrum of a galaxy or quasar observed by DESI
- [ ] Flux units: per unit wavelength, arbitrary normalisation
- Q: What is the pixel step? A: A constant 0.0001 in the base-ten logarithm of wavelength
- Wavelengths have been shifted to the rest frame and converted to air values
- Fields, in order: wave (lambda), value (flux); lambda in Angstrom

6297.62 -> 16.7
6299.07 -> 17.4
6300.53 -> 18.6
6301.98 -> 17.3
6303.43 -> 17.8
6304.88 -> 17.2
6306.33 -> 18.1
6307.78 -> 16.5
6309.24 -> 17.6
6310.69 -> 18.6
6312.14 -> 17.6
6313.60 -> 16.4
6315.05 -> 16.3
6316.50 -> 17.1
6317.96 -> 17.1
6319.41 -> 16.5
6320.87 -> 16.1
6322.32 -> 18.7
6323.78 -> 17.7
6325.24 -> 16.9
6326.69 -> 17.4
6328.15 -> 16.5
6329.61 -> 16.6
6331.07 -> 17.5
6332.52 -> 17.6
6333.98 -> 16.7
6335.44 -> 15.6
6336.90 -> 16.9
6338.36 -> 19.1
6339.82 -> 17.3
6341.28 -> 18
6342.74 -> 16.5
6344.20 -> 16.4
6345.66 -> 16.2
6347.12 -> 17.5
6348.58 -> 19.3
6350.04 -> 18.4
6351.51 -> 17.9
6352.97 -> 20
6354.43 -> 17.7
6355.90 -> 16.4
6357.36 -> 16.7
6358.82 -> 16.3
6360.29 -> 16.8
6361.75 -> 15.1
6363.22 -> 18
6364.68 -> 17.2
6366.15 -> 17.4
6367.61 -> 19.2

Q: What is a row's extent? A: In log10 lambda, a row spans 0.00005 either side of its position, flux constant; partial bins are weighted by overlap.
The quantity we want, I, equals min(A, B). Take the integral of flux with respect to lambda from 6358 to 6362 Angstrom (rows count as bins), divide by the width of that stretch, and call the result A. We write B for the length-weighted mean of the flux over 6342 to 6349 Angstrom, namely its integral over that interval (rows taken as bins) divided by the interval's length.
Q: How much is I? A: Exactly 16.2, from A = 16.2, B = 17.1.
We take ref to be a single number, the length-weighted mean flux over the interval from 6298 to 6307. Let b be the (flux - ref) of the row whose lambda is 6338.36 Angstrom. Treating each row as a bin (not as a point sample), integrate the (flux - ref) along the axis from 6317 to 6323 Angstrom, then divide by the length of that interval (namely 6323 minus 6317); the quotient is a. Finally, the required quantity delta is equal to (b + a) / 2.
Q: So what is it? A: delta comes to 0.41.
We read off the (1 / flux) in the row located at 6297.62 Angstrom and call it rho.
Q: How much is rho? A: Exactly 0.0599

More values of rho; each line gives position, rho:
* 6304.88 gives 0.0581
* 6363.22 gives 0.0556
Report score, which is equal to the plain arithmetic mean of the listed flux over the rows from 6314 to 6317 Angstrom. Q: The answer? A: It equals 16.7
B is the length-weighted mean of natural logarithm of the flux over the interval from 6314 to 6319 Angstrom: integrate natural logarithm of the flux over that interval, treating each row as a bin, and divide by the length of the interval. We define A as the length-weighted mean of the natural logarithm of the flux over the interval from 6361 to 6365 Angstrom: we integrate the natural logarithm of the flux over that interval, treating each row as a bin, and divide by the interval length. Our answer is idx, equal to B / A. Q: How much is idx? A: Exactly 1.00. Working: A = 2.82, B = 2.82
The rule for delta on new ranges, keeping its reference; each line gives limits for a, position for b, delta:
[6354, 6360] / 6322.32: 0.03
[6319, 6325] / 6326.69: -0.35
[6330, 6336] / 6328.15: -1.00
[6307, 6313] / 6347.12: -0.16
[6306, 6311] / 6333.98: -0.54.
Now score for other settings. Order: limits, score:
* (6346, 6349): 18.4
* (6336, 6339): 18.0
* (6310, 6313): 18.1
